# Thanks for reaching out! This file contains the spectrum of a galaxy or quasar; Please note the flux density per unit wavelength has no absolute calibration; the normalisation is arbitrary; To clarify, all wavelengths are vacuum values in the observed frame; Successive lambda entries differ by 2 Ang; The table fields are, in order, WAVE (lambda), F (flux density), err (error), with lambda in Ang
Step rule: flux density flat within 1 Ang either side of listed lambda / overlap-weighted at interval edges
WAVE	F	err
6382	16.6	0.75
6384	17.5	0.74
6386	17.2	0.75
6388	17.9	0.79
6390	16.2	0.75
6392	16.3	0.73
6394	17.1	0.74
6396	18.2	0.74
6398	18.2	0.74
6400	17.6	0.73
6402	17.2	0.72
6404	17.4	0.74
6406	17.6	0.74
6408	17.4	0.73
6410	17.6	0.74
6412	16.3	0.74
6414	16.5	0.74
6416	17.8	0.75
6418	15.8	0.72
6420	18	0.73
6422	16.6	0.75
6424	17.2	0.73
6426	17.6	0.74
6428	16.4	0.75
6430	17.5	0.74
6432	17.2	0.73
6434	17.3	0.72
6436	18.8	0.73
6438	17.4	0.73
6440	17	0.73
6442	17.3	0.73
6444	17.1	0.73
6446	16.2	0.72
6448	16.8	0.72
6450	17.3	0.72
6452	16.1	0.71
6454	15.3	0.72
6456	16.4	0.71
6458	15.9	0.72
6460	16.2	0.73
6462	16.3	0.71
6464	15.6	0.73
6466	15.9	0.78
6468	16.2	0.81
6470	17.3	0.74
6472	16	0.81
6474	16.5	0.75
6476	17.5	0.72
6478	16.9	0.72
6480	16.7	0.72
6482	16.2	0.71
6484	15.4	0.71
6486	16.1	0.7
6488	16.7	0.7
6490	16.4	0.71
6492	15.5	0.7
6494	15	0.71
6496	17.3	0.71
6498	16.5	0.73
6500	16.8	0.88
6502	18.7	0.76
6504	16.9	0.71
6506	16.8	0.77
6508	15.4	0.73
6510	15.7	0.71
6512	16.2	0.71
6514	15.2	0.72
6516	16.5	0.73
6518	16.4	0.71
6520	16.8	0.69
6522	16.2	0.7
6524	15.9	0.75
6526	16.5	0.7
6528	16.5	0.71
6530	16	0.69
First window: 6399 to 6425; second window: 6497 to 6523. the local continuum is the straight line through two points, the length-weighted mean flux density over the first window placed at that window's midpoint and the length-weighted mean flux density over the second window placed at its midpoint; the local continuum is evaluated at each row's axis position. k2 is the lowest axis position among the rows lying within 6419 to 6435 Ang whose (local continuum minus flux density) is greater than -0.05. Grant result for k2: 6422 Ang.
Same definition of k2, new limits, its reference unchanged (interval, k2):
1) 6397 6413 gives 6402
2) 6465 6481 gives 6466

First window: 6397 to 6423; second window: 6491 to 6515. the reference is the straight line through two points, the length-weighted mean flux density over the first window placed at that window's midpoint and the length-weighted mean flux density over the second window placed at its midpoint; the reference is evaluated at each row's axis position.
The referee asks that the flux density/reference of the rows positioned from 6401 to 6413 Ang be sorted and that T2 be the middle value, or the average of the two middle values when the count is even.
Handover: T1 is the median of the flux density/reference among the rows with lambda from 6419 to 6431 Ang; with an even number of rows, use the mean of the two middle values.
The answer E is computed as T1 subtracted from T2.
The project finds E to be -0.01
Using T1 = 1.02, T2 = 1.01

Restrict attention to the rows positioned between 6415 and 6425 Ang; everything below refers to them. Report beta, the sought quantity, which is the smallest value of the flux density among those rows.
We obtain 15.8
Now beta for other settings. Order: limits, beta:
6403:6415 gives 16.3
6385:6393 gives 16.2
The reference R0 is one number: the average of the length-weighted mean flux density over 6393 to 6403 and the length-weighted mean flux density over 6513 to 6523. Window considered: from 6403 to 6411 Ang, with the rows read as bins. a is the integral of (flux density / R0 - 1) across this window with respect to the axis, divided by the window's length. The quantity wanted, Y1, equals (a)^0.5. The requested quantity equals 0.18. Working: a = 0.033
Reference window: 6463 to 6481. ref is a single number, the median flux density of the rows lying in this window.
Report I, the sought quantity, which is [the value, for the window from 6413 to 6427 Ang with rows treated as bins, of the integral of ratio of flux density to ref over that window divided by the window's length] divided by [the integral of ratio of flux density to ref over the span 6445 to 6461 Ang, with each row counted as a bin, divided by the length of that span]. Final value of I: 1.05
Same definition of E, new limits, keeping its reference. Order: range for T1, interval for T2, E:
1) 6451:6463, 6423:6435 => 0.05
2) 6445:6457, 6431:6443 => 0.05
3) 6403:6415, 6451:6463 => -0.05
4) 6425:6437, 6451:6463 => -0.06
